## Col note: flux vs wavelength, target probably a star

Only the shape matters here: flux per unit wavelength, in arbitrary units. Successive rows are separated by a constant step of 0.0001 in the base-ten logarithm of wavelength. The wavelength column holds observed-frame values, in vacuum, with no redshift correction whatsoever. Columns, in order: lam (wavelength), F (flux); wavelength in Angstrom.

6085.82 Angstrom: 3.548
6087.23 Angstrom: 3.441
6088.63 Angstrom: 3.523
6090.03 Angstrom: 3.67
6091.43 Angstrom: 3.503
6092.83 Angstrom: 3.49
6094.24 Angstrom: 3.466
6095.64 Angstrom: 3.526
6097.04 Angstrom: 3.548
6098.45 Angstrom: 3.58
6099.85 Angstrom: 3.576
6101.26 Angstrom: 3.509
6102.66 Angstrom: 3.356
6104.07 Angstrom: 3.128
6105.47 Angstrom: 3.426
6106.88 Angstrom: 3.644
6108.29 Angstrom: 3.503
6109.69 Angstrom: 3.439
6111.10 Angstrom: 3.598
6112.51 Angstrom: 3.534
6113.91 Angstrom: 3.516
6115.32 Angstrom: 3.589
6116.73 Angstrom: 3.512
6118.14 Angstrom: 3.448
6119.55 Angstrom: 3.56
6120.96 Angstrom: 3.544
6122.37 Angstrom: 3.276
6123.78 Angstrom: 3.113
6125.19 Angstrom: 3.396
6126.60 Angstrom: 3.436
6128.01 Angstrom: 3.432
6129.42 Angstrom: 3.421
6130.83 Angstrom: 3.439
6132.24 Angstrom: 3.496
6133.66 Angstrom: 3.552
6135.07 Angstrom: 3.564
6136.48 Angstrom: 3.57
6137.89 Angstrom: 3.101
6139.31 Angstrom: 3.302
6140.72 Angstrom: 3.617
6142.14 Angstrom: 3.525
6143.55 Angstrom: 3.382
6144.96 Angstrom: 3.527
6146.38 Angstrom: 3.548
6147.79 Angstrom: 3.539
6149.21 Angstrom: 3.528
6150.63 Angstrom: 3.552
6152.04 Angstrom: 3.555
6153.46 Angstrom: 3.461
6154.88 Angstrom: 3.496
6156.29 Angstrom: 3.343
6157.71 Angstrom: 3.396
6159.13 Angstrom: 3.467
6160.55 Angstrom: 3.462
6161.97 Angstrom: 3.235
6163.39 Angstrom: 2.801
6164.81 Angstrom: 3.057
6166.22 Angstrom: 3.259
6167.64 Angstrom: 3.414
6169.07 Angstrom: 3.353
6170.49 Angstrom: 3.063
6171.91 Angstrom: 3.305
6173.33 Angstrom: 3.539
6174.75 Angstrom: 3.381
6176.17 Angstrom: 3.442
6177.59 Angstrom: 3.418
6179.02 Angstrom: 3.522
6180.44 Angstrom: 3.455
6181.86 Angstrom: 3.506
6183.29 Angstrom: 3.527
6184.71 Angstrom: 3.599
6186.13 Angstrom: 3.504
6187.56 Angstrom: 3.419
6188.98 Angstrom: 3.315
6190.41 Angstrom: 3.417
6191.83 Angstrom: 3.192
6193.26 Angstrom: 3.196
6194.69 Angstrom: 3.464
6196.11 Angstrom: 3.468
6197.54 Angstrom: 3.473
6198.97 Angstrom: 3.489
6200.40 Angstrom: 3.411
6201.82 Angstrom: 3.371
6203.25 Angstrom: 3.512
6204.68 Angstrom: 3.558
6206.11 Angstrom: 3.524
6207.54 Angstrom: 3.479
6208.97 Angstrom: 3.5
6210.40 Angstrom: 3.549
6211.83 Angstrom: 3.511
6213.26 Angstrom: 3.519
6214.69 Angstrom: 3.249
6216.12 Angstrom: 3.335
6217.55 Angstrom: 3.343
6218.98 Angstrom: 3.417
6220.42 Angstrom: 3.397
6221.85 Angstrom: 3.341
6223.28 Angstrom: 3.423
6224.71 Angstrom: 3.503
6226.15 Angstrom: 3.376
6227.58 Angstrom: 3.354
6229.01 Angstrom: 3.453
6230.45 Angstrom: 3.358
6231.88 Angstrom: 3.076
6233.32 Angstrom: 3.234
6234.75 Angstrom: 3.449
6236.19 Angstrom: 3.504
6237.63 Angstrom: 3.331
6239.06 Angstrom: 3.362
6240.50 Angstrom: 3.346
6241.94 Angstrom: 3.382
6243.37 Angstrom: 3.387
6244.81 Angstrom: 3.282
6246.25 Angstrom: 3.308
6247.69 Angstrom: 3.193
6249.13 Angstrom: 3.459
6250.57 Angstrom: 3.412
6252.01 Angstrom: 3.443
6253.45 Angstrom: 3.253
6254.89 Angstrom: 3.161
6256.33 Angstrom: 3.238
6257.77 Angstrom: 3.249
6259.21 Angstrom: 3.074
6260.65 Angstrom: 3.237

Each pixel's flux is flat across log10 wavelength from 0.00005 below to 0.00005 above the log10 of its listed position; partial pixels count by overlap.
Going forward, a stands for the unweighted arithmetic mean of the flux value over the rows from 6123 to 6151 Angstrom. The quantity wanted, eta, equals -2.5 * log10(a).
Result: -1.35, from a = 3.45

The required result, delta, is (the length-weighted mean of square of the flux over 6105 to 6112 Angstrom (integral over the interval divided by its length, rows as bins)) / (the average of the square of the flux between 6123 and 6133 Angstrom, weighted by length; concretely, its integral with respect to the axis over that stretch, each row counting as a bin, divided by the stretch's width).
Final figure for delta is 1.08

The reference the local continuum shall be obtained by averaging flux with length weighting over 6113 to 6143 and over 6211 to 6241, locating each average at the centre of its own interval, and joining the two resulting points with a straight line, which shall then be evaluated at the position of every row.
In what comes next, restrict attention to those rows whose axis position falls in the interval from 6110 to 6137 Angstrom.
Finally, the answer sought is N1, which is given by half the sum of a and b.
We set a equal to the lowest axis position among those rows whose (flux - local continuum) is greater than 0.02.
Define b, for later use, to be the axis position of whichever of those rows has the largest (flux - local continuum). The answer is 6111.1 Angstrom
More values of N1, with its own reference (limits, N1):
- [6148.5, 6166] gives 6150.6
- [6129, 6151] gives 6136.5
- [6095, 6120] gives 6101.3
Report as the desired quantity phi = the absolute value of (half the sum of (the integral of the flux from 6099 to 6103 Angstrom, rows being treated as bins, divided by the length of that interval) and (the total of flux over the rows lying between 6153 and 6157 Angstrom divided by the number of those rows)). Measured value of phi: 3.47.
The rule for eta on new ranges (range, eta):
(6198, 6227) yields -1.34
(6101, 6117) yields -1.35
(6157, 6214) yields -1.33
